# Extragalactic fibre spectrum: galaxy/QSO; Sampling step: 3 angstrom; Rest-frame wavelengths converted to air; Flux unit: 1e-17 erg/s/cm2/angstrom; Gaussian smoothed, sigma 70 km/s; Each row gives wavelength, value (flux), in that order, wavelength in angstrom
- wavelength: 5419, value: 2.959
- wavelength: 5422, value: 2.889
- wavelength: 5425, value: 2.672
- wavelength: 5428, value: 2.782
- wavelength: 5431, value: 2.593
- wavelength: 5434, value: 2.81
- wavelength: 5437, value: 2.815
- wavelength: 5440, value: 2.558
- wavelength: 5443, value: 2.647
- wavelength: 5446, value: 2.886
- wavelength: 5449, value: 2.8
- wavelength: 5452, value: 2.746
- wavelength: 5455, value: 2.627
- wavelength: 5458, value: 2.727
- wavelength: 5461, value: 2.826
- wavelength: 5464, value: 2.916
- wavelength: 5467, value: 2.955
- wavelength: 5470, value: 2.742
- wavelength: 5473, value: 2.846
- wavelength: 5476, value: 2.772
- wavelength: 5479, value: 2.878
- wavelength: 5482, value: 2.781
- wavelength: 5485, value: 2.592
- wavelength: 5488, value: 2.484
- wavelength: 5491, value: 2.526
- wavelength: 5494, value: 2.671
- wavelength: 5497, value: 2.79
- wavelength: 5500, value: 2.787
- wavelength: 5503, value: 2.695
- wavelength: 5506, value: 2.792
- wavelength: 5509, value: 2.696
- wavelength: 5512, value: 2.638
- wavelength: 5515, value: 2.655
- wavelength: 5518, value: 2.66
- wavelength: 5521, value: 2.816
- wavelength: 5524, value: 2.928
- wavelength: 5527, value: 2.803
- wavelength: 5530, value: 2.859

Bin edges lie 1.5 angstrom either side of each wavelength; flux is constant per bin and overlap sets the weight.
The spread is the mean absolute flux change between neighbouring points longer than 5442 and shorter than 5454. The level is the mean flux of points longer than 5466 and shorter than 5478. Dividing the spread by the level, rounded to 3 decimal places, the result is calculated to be 0.045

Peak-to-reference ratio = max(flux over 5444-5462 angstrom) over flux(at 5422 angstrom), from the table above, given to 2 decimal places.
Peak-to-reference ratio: 1.00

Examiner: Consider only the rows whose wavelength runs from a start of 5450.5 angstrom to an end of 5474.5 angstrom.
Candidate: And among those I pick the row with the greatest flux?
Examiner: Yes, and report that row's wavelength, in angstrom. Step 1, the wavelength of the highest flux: 5467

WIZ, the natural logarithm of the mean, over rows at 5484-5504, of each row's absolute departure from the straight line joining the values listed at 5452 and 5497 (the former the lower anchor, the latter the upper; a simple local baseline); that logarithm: -1.98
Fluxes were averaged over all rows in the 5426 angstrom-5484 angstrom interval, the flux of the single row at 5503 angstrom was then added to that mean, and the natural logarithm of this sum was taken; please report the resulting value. 1.70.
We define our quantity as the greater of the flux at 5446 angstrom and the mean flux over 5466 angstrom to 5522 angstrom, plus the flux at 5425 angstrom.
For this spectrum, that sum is 5.56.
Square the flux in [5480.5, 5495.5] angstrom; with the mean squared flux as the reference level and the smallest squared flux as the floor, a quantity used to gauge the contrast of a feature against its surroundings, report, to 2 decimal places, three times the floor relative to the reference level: 2.71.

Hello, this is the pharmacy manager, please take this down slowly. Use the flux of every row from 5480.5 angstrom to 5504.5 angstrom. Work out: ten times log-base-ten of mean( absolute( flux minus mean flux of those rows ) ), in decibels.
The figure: -10.1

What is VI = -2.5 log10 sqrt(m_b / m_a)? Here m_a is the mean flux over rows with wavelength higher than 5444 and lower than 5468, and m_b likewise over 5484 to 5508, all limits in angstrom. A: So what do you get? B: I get 0.03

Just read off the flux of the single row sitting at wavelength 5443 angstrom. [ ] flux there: 2.647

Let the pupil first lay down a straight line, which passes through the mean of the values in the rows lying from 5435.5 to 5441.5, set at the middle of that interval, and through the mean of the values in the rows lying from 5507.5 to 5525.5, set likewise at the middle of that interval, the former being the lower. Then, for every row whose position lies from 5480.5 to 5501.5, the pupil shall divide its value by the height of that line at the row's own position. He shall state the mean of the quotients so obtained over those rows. 0.98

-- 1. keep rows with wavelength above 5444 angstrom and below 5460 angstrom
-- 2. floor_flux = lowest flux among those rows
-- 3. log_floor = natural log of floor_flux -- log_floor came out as 0.97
